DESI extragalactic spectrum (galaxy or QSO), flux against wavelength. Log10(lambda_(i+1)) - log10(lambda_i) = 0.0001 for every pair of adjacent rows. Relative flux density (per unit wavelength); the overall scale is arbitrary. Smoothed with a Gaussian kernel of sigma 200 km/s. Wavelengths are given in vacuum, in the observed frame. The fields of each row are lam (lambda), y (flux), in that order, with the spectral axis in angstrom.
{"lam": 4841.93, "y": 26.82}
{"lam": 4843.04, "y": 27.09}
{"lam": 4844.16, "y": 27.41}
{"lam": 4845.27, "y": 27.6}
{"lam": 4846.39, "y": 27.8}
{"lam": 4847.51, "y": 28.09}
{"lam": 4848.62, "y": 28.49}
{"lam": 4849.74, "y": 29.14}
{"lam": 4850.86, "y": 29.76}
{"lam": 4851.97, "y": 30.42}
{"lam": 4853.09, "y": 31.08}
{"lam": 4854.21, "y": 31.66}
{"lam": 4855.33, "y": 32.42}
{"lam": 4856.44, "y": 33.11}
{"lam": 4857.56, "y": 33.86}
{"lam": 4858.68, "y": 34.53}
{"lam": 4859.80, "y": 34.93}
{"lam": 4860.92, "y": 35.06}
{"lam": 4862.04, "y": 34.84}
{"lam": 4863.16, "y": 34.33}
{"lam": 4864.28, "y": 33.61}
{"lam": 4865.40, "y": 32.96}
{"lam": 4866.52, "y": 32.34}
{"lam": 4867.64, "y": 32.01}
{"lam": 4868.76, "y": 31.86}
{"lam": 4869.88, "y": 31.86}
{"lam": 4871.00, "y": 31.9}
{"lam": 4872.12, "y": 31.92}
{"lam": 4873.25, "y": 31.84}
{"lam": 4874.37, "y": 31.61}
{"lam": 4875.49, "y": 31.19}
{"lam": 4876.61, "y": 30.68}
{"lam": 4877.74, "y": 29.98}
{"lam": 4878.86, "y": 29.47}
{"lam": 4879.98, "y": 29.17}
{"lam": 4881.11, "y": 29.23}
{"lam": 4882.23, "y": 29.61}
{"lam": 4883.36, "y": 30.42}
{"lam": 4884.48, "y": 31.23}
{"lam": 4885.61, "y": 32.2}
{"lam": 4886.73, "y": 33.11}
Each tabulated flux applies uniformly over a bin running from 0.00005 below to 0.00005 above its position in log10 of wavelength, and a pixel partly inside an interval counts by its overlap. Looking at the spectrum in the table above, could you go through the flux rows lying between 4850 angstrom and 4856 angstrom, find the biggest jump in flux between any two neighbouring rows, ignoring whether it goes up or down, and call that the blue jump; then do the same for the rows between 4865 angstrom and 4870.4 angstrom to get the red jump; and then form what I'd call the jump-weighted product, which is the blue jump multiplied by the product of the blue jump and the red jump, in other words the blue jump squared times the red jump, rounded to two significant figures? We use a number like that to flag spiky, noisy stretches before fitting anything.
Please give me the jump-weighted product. 0.36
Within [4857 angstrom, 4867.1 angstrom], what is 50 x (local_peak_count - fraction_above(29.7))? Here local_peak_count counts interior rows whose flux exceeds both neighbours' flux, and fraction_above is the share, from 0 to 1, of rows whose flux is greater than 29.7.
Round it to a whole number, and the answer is 0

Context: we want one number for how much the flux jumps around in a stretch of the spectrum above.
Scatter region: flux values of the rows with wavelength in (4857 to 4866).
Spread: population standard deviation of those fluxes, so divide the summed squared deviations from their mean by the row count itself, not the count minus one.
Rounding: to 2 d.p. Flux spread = 0.69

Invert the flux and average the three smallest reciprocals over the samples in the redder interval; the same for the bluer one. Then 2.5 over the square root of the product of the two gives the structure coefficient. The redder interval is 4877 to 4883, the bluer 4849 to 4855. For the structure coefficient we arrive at 75.9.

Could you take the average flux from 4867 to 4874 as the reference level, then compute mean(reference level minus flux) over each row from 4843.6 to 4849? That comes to 4.0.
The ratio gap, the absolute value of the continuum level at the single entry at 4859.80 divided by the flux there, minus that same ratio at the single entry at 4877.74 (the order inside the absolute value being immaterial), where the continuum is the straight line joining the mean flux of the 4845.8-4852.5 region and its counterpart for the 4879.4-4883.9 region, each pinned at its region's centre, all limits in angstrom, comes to 0.15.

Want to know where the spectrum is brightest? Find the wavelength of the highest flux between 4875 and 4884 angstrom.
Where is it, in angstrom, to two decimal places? 4875.49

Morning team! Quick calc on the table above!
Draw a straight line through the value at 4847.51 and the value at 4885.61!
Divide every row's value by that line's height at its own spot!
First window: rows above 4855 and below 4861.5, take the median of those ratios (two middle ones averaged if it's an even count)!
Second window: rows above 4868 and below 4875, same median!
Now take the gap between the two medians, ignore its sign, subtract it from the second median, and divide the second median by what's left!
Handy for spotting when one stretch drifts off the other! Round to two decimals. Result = 1.14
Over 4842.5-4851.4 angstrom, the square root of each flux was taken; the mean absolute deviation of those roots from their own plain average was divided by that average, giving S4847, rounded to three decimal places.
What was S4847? 0.013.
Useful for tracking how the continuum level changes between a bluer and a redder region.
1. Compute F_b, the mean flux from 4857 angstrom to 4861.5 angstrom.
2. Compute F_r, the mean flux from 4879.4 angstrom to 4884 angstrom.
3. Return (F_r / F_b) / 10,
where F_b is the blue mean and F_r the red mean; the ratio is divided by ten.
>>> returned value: 0.086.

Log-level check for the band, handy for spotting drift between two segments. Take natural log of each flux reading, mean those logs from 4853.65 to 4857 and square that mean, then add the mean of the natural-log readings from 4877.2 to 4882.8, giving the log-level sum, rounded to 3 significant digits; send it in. 15.5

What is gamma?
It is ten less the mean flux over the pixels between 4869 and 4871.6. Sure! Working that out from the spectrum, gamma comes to -21.9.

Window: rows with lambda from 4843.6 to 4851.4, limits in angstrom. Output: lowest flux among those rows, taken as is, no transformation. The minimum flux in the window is 27.41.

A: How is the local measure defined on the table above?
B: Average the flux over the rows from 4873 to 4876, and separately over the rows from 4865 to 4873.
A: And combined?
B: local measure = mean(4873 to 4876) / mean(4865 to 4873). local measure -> 0.98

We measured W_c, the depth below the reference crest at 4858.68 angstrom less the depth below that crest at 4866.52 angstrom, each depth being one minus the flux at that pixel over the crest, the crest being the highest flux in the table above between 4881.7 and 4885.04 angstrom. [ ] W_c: -0.070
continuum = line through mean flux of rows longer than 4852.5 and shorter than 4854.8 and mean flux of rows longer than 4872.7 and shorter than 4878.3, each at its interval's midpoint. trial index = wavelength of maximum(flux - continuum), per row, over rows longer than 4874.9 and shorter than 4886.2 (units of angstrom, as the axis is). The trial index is 4885.61 angstrom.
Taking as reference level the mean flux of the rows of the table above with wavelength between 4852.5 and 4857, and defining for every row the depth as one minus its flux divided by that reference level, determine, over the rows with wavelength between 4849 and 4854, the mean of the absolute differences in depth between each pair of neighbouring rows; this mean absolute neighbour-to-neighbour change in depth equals 0.020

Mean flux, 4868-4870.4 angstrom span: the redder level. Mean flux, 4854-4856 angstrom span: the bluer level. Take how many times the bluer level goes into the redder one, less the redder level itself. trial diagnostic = -30.9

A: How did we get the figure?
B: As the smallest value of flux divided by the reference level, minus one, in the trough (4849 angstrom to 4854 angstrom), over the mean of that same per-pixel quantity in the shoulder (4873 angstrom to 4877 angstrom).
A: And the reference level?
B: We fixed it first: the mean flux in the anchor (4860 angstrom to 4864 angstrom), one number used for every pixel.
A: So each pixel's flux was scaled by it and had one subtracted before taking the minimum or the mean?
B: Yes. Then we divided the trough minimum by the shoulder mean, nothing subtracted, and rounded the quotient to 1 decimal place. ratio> 1.6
